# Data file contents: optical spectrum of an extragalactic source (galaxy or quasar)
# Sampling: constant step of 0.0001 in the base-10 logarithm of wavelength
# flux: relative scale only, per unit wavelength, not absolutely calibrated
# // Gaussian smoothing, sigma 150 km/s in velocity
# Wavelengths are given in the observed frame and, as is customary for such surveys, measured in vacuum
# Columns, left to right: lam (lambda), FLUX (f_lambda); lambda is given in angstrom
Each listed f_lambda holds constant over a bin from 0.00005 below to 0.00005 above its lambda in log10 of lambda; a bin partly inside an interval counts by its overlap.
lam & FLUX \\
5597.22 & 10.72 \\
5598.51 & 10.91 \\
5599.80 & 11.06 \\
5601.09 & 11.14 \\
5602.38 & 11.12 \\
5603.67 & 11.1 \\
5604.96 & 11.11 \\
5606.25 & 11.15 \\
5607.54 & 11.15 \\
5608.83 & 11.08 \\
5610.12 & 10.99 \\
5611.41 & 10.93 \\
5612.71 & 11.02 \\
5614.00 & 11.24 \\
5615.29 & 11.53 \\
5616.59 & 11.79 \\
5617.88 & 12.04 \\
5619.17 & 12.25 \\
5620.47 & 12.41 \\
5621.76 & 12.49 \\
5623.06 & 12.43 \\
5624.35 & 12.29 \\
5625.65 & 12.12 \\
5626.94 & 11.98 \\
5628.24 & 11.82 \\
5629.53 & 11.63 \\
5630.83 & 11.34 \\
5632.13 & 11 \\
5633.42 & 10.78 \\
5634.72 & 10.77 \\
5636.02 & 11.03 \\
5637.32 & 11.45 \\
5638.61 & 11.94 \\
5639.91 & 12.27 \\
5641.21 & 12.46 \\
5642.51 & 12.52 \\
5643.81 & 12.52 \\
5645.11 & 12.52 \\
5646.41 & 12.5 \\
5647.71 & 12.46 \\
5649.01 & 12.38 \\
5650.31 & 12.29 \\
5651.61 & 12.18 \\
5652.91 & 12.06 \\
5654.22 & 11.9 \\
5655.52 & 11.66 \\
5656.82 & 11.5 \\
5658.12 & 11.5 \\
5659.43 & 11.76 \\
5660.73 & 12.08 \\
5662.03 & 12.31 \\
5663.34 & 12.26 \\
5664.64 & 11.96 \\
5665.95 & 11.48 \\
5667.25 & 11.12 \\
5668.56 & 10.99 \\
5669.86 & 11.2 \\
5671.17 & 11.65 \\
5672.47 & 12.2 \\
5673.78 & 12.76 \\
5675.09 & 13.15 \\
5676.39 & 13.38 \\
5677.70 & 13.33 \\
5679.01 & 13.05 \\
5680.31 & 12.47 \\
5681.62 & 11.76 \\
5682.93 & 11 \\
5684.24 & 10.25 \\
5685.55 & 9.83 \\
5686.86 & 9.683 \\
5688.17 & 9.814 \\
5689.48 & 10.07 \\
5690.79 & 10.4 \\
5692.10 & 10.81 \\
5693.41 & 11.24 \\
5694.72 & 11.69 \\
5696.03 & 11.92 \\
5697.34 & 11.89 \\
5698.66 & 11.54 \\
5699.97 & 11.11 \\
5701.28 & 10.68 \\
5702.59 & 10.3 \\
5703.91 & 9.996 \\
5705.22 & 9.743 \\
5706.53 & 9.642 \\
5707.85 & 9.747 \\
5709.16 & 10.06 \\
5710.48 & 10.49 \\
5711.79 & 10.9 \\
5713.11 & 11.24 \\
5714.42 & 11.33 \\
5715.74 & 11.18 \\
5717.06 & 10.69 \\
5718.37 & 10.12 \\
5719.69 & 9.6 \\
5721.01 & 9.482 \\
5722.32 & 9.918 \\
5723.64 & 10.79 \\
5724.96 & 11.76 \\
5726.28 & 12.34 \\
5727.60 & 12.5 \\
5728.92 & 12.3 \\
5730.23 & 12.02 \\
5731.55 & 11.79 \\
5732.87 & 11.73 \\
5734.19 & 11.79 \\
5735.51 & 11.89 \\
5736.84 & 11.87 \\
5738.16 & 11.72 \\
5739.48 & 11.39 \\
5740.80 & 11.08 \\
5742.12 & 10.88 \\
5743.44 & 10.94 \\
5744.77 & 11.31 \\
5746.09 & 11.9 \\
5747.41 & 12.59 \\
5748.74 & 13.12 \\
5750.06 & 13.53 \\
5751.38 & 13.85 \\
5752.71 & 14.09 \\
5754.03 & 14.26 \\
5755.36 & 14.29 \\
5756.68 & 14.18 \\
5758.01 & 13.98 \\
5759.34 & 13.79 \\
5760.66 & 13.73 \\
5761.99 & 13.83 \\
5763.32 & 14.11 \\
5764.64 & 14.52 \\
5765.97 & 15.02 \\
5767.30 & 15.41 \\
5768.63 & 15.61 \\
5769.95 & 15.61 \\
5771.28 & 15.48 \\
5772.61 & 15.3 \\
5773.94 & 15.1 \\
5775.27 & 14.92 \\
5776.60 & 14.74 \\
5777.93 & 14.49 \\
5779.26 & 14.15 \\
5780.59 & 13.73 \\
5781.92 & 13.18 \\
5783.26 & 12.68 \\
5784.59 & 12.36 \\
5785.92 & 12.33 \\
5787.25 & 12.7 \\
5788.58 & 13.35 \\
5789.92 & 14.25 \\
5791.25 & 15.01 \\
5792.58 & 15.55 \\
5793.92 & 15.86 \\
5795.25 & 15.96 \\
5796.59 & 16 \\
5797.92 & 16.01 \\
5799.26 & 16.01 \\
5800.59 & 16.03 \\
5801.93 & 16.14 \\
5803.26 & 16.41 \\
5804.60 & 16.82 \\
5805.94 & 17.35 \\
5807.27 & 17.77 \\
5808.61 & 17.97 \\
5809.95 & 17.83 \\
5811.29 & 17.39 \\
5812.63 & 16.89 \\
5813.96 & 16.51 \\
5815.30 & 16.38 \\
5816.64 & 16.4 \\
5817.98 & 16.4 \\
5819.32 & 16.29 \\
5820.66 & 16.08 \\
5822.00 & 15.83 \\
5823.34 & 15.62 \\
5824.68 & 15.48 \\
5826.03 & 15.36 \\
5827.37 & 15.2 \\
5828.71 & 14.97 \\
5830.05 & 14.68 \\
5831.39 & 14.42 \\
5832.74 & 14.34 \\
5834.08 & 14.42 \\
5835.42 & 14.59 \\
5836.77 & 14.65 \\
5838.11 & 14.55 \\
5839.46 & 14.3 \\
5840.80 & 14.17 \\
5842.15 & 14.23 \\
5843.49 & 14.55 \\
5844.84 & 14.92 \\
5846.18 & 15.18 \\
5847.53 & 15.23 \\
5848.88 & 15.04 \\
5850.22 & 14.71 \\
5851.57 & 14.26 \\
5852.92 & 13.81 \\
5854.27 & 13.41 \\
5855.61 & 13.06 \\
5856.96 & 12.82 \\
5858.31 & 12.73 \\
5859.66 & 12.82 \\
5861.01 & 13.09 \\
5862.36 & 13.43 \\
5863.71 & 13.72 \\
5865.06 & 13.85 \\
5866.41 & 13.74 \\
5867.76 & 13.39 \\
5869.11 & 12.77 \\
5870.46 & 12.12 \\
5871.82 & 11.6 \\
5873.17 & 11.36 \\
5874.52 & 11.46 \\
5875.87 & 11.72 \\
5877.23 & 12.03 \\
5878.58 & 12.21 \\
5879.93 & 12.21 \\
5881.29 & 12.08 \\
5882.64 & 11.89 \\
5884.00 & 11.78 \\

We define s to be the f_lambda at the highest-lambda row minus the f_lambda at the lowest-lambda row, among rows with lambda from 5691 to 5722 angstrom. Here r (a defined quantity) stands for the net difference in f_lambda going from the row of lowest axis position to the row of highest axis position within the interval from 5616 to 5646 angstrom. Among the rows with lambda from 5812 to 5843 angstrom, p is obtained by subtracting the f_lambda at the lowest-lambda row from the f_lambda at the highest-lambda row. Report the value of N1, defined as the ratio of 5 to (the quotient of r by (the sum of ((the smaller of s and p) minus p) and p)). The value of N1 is -18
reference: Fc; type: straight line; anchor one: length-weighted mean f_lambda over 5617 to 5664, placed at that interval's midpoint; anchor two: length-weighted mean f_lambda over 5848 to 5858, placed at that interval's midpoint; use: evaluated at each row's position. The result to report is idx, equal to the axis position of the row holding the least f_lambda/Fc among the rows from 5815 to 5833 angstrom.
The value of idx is 5832.74 angstrom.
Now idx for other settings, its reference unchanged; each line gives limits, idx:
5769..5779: 5777.93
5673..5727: 5721.01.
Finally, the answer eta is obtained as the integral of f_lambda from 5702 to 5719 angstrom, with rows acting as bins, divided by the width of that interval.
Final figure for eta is 10.4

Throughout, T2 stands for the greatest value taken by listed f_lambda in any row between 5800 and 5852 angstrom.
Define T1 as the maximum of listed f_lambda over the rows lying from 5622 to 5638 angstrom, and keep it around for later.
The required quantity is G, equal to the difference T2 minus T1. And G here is 6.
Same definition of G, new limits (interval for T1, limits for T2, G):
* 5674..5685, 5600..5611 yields -2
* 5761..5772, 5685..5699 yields -4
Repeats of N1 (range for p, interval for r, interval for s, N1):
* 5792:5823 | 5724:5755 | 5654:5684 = -2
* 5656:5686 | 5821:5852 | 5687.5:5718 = 5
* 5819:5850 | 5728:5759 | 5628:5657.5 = -4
